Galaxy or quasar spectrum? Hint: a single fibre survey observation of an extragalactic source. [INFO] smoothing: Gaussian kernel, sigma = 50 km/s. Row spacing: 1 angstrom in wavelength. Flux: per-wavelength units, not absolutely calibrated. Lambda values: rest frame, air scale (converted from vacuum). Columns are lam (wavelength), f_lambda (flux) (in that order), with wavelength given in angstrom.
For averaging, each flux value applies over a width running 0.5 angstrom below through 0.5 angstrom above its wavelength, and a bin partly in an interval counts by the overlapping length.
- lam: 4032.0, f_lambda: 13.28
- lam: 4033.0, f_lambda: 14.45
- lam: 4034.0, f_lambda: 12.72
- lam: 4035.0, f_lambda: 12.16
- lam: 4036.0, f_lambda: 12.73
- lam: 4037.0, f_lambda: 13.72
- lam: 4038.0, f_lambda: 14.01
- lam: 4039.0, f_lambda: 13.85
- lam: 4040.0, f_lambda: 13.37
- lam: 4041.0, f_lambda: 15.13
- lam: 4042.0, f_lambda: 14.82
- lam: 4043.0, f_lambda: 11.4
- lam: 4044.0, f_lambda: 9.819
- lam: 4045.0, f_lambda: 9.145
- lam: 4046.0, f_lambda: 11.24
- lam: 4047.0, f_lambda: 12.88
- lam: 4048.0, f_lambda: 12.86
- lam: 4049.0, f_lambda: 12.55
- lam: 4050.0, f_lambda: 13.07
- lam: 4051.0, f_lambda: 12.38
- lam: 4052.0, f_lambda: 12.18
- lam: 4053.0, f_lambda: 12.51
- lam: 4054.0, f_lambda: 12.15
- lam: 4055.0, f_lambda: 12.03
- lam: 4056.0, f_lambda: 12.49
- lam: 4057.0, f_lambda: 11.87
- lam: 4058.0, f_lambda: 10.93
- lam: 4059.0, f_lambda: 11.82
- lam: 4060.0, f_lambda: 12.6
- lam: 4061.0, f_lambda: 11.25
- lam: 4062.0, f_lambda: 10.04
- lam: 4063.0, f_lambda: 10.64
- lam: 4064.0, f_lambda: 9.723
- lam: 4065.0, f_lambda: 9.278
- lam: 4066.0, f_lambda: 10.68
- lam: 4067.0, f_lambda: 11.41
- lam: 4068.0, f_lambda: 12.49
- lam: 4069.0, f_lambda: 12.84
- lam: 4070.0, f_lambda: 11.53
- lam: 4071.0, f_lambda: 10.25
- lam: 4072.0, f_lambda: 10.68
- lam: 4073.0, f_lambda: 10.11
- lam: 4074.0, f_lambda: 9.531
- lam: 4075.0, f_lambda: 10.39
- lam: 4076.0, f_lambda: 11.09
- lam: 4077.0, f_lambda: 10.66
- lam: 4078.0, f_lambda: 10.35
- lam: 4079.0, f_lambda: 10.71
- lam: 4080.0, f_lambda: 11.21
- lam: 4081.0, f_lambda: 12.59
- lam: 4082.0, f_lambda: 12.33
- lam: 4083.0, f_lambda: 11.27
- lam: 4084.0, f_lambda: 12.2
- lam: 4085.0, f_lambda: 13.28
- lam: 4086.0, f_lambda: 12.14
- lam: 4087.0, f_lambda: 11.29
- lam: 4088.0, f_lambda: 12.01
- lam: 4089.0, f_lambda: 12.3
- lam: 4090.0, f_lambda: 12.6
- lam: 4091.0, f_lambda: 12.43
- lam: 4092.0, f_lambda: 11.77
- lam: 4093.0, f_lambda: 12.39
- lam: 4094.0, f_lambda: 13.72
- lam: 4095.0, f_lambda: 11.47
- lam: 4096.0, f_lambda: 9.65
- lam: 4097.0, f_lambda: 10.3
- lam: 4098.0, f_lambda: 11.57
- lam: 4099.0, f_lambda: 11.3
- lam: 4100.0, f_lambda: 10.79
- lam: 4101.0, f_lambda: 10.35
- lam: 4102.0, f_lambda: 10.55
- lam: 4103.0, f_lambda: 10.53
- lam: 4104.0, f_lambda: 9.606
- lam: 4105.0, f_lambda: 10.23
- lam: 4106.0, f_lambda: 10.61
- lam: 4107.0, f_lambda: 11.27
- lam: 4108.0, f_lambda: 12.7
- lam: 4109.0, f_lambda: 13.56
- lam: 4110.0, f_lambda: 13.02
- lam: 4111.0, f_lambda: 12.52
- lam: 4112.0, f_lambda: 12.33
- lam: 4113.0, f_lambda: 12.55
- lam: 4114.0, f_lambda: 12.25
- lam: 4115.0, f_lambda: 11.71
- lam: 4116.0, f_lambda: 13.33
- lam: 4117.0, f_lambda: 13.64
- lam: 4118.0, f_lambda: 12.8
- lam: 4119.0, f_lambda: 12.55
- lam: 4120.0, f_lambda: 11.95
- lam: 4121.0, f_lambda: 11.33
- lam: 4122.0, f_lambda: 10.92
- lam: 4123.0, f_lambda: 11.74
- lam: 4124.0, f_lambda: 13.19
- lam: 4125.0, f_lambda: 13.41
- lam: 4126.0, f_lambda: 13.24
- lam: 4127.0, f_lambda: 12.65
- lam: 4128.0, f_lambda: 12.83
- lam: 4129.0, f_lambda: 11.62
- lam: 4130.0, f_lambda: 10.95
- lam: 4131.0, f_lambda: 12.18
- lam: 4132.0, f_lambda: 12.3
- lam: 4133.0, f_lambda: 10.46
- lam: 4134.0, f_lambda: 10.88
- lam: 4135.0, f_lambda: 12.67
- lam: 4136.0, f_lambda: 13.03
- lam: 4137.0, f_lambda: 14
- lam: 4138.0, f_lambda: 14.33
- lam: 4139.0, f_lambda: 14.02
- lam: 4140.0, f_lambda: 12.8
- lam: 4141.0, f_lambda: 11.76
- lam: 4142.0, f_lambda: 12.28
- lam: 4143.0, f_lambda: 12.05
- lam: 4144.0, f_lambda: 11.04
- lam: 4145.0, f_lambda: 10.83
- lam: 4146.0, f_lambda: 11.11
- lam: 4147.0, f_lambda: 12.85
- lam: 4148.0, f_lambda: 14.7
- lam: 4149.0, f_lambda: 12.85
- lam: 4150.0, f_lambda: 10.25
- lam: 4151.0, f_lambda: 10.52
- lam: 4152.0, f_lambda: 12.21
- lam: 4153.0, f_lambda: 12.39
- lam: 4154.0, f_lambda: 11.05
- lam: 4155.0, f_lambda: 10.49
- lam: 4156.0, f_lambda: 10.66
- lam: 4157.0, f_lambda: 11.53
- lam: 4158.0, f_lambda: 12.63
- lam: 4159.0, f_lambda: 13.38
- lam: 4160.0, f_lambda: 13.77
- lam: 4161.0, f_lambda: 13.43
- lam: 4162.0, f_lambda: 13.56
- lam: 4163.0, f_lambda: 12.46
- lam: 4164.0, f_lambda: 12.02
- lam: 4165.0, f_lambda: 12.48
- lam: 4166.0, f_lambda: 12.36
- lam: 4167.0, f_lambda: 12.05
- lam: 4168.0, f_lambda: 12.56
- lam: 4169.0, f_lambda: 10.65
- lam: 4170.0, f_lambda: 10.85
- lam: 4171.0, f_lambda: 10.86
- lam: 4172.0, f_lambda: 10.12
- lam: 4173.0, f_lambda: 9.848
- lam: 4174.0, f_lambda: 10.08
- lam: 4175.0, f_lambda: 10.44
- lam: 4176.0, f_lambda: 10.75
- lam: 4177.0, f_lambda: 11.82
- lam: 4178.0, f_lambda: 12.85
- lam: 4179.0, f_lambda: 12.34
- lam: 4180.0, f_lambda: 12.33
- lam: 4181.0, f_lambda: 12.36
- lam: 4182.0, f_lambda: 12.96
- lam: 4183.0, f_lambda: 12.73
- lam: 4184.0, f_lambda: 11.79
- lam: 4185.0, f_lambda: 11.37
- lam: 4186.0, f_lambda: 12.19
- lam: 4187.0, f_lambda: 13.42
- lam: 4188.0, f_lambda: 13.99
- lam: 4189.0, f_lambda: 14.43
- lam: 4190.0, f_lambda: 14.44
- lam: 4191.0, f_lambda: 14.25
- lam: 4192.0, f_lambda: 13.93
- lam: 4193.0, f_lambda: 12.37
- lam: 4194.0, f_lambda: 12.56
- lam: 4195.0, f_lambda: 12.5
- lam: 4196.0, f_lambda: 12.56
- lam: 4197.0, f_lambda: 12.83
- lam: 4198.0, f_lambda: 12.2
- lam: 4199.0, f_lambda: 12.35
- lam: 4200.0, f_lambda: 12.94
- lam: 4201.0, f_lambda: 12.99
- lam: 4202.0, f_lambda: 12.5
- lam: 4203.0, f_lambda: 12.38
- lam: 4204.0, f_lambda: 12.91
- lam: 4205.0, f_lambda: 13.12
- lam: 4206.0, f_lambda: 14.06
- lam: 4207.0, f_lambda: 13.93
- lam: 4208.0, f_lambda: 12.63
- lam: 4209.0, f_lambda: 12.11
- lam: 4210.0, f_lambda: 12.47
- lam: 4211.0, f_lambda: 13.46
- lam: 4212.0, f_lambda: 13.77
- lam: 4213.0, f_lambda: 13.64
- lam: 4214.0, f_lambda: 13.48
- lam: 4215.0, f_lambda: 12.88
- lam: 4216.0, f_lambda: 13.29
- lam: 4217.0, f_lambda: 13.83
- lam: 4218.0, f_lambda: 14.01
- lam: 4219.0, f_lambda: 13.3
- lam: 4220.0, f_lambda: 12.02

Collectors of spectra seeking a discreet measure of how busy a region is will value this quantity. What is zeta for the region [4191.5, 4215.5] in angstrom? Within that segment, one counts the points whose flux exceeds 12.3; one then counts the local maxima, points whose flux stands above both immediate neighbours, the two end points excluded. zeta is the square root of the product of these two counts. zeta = 10.5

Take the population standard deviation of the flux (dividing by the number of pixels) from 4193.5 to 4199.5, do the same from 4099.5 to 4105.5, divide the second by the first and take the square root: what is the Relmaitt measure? 1.4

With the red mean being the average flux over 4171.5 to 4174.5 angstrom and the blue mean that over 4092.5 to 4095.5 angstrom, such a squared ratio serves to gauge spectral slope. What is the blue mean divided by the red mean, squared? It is 1.56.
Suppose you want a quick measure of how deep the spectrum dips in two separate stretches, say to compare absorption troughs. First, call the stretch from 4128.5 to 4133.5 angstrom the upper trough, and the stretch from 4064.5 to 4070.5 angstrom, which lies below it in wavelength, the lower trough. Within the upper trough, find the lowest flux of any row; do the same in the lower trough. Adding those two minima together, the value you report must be 19.7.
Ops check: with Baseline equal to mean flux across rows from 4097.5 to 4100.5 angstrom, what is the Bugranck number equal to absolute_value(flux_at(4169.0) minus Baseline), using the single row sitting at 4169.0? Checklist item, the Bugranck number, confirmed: 0.57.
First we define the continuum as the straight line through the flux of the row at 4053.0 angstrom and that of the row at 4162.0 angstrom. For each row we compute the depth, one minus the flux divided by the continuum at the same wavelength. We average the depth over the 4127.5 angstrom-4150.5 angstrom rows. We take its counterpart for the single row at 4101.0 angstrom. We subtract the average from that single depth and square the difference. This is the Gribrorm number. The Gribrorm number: 0.015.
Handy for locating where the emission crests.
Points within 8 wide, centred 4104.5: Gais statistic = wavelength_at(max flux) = 4108.0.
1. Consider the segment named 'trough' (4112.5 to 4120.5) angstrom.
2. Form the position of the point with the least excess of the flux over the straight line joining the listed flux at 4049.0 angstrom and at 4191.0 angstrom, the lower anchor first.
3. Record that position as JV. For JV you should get 4115.0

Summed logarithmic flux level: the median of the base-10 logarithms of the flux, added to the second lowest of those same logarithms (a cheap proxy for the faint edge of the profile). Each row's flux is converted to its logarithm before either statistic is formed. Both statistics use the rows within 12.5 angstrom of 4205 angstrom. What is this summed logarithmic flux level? 2.20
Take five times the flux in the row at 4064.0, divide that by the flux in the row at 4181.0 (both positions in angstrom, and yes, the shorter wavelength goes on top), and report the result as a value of 3.9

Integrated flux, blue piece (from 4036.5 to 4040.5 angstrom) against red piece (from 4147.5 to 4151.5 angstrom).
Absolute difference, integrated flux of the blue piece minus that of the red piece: 6.6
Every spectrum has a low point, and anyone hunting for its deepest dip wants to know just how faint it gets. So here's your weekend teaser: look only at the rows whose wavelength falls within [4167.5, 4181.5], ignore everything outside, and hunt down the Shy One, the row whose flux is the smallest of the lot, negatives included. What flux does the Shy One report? 9.848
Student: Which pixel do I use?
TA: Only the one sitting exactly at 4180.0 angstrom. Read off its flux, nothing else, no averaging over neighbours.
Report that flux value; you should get 12.33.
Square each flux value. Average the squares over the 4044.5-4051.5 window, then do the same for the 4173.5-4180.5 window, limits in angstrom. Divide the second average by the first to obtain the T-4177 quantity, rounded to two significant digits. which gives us 0.91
